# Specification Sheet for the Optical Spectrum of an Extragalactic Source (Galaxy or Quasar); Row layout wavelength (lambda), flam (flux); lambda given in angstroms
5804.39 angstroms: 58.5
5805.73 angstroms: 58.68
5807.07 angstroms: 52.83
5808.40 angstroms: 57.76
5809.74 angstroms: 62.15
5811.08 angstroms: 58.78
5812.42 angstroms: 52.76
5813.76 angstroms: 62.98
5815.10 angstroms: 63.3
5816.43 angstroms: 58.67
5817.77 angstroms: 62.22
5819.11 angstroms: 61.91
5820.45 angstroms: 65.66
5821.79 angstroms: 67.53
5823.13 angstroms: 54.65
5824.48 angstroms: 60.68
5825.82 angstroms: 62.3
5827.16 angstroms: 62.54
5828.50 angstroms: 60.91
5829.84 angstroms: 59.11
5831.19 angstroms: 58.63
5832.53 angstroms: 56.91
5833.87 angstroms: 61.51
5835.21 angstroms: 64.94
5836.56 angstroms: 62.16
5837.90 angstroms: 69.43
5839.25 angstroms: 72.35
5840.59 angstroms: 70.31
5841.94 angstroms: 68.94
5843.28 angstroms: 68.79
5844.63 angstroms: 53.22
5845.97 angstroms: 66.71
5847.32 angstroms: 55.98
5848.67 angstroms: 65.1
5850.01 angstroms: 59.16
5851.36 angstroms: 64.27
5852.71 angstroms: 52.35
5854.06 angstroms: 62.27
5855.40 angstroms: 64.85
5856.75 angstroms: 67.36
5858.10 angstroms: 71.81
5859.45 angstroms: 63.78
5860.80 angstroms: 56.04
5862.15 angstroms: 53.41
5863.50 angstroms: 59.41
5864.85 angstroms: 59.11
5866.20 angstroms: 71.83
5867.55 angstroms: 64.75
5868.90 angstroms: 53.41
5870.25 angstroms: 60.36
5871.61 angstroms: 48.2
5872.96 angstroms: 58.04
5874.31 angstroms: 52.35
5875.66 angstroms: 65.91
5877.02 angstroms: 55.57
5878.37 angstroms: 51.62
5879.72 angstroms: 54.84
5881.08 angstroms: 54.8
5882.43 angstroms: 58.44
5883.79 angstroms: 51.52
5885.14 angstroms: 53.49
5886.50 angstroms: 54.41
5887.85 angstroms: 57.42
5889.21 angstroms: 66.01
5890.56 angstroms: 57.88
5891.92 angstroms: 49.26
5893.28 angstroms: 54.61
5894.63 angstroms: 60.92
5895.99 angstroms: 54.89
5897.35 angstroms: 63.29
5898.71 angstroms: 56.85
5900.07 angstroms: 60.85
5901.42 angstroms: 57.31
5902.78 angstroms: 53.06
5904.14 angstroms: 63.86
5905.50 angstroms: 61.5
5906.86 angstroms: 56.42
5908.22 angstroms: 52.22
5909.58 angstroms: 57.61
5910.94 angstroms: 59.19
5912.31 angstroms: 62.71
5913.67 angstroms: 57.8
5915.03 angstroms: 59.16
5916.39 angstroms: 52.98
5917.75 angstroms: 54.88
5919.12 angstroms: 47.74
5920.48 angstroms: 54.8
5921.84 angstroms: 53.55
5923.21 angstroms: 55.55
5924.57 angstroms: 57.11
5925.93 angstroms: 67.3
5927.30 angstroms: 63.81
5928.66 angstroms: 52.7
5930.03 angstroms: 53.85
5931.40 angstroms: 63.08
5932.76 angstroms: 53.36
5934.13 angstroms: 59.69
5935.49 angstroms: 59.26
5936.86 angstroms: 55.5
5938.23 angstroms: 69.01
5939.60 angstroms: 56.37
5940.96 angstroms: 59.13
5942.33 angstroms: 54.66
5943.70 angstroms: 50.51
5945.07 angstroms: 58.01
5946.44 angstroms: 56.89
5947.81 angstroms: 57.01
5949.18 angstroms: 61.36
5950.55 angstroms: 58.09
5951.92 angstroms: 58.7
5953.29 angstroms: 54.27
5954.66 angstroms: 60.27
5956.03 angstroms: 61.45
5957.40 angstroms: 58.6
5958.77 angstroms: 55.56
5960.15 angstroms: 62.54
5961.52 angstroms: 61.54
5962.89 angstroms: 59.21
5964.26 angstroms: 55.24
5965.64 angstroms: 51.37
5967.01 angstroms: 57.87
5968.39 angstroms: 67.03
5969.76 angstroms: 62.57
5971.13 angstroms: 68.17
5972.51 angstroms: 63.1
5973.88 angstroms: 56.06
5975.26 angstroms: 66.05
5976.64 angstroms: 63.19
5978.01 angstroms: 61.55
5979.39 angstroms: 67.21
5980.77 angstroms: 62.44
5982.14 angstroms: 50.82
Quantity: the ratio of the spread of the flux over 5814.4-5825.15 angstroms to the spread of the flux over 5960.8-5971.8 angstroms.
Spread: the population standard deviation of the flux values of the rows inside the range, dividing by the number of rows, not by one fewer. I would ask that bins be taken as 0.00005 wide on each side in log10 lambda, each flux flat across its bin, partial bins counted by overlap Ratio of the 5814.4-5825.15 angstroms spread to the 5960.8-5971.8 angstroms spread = 0.7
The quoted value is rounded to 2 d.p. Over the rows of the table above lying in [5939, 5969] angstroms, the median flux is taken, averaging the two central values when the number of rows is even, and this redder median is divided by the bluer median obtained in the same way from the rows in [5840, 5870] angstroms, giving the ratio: 0.91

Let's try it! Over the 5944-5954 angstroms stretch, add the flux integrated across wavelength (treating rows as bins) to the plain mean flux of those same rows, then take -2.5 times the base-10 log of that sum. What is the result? -7.0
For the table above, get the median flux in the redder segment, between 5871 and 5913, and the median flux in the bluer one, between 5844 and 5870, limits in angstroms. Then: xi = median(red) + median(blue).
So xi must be 119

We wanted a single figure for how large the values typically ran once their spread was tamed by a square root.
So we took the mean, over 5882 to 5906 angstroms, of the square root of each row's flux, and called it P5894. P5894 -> 7.58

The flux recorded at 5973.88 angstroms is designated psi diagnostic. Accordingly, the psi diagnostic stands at 56.06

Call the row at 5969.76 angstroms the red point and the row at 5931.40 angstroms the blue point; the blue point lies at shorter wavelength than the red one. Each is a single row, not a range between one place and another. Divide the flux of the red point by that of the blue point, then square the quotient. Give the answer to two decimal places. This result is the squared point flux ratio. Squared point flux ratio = 0.98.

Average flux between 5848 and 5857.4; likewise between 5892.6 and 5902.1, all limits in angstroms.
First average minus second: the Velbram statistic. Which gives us 4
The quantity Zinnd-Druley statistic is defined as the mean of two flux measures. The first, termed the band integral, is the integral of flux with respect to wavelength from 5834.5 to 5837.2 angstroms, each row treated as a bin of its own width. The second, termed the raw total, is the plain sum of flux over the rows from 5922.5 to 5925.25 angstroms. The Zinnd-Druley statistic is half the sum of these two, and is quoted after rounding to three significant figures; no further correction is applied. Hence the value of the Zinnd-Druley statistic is 142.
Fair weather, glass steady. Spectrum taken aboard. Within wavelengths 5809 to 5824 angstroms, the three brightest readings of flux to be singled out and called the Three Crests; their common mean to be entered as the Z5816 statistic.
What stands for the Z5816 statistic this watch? 65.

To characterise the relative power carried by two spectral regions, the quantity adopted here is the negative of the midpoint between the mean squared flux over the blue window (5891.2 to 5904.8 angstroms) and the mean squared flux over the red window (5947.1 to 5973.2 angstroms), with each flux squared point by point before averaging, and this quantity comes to -3452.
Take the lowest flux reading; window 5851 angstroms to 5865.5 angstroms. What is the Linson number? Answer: 52.35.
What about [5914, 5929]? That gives 47.74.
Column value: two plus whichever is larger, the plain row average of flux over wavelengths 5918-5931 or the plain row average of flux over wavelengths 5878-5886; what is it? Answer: 58.3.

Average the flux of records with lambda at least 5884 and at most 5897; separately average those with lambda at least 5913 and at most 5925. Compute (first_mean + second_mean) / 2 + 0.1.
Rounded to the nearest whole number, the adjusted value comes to 56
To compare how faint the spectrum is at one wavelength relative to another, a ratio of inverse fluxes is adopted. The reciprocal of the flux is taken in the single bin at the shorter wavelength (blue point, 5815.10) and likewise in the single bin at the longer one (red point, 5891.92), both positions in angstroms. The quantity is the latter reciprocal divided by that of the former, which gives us 1.29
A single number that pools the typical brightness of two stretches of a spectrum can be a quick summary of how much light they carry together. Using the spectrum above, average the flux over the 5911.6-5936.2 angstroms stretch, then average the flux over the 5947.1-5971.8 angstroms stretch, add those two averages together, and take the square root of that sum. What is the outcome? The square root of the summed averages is 10.8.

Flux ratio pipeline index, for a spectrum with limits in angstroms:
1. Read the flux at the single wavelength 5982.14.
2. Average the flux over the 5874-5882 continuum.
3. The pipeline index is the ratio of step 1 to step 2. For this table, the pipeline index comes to 0.91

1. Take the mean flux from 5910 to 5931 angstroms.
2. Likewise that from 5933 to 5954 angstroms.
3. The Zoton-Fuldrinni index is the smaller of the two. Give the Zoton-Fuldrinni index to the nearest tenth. 56.9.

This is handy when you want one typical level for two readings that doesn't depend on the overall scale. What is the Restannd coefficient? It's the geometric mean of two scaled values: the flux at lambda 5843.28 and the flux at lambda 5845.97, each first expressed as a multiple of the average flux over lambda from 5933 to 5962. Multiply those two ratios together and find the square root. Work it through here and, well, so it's 1.16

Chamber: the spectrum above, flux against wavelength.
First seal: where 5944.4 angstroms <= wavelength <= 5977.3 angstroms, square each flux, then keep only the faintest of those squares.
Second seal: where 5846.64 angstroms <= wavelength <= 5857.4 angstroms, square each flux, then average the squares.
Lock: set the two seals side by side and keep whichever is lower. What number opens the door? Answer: 2639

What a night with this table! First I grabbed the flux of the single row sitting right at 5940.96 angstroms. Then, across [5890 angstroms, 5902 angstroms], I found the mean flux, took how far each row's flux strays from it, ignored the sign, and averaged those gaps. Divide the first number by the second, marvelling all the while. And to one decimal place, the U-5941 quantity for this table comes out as 19.5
